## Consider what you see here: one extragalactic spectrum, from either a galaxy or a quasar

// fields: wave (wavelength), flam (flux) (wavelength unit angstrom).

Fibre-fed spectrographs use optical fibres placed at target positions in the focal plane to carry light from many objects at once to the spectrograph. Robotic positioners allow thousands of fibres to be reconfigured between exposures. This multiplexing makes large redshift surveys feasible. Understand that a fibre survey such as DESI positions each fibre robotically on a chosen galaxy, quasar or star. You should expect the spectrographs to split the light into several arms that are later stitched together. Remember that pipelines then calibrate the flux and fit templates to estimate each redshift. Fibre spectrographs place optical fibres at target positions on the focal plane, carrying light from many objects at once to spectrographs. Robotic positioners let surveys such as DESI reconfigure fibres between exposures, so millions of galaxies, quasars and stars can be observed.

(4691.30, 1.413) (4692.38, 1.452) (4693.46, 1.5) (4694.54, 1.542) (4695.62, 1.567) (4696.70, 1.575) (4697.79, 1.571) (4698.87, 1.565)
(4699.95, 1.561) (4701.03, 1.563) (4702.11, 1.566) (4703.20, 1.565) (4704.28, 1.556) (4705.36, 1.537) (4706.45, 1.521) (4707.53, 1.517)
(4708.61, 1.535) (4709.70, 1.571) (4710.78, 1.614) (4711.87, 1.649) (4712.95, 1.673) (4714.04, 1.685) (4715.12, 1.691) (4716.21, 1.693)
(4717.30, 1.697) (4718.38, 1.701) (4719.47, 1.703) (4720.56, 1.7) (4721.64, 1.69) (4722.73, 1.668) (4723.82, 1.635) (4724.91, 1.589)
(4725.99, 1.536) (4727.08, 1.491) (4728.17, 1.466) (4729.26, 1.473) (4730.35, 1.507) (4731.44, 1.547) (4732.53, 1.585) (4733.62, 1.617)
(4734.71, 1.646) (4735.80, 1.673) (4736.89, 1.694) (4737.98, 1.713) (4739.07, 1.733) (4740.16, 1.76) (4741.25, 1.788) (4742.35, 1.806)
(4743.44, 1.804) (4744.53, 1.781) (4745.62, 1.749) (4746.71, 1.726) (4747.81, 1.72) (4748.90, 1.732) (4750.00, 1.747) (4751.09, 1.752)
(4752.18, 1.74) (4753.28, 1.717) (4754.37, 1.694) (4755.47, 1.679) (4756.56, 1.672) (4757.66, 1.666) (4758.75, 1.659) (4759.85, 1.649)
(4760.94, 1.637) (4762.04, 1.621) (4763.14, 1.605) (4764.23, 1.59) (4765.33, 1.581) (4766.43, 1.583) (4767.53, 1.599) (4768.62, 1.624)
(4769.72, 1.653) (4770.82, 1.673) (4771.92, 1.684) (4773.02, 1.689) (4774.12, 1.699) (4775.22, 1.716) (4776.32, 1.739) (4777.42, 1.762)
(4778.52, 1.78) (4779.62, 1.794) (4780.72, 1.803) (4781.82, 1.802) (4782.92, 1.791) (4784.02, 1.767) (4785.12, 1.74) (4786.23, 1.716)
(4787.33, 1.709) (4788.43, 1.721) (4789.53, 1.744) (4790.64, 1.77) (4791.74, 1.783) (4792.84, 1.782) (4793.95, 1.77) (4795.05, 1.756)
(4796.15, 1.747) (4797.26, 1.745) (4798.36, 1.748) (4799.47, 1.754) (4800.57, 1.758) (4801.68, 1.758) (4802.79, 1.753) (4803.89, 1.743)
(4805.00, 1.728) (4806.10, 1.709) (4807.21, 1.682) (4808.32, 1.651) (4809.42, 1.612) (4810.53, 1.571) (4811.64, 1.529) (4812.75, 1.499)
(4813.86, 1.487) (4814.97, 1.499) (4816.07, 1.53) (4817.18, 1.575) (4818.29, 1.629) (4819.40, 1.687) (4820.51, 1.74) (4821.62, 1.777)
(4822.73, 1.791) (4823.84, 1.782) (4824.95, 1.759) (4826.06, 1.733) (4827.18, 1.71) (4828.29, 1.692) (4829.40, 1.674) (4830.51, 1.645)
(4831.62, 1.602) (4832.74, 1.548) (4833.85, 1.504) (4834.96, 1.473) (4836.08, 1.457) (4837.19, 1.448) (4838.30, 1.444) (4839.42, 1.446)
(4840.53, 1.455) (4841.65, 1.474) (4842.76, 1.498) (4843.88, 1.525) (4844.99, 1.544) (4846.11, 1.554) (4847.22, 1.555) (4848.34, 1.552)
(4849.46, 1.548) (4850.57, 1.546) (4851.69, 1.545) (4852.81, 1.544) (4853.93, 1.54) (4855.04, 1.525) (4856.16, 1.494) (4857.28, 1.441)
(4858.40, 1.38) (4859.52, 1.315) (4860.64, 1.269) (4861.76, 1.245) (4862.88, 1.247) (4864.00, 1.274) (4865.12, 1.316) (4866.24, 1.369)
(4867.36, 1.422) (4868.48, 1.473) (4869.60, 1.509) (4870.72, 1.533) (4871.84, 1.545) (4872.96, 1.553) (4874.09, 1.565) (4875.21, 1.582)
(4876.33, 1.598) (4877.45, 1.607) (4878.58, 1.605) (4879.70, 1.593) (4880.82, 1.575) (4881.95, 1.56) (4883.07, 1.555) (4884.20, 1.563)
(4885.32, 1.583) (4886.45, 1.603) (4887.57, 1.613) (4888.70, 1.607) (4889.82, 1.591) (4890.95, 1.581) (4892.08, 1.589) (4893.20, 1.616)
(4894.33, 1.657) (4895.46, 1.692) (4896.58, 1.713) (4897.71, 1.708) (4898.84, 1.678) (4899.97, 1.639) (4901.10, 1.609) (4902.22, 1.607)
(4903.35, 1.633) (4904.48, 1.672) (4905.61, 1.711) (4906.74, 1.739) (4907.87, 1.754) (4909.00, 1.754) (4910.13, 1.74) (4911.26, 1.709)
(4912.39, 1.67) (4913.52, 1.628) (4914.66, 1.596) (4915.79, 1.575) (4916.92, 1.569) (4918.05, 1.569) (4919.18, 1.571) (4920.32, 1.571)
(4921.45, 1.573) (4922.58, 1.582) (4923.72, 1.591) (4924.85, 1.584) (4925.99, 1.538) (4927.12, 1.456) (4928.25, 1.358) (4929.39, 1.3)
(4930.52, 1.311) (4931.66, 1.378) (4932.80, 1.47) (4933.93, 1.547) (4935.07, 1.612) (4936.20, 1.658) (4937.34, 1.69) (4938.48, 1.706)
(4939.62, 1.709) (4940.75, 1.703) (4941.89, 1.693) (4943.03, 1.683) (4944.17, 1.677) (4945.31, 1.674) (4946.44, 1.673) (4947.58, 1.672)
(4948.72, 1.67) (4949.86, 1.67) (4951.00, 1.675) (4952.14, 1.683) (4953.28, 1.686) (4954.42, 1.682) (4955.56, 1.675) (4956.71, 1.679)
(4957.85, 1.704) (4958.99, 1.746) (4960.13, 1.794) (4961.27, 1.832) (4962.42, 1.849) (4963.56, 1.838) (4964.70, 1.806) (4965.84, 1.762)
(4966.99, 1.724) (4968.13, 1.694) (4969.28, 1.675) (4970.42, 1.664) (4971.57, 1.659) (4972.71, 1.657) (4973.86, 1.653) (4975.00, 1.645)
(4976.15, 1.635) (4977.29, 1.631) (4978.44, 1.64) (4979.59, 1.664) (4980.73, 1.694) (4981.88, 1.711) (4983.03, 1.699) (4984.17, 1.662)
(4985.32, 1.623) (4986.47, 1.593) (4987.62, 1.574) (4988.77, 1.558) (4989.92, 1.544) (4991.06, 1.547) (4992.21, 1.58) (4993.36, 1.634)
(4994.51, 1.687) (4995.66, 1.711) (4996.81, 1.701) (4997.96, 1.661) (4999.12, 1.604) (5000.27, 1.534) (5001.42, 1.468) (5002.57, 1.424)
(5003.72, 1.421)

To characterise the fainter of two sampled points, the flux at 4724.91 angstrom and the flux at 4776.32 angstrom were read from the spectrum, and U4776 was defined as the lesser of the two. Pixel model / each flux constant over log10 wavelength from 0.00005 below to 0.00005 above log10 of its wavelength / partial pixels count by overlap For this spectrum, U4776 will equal 1.589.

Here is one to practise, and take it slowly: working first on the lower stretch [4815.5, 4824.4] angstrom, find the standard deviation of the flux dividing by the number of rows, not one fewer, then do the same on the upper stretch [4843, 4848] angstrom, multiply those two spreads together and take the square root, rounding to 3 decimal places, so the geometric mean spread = 0.034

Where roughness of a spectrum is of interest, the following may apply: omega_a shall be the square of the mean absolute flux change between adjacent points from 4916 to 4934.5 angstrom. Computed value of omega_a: 0.0014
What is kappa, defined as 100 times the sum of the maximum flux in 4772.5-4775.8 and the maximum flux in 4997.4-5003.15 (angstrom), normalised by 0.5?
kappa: 675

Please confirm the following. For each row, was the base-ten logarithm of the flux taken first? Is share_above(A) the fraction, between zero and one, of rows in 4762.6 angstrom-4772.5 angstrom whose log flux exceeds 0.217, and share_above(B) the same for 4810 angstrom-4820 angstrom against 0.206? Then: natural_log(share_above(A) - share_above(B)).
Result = -2.2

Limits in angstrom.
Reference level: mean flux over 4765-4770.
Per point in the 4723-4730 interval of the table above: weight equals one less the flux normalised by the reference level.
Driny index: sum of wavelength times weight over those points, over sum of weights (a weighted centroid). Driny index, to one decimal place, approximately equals 4728.0 angstrom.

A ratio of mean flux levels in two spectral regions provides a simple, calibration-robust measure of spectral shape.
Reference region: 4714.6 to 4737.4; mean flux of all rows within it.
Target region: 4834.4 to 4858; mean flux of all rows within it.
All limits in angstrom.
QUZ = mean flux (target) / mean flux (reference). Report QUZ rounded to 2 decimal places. 0.93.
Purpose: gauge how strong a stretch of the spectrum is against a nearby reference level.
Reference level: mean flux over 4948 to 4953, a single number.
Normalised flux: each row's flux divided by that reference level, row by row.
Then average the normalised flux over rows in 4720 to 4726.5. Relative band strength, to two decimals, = 0.98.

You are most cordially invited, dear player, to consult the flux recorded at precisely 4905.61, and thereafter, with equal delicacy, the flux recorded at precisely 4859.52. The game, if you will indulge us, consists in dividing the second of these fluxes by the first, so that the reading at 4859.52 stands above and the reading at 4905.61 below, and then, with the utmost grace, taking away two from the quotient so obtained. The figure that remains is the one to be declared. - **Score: -1.23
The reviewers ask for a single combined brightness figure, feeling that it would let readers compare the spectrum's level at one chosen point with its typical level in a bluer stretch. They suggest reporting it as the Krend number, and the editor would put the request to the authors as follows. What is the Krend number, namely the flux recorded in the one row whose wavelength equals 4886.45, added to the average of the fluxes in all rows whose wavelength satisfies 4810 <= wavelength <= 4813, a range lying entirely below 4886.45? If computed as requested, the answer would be 3.14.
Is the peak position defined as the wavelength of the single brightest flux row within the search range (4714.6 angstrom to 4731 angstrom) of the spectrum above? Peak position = 4719.47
